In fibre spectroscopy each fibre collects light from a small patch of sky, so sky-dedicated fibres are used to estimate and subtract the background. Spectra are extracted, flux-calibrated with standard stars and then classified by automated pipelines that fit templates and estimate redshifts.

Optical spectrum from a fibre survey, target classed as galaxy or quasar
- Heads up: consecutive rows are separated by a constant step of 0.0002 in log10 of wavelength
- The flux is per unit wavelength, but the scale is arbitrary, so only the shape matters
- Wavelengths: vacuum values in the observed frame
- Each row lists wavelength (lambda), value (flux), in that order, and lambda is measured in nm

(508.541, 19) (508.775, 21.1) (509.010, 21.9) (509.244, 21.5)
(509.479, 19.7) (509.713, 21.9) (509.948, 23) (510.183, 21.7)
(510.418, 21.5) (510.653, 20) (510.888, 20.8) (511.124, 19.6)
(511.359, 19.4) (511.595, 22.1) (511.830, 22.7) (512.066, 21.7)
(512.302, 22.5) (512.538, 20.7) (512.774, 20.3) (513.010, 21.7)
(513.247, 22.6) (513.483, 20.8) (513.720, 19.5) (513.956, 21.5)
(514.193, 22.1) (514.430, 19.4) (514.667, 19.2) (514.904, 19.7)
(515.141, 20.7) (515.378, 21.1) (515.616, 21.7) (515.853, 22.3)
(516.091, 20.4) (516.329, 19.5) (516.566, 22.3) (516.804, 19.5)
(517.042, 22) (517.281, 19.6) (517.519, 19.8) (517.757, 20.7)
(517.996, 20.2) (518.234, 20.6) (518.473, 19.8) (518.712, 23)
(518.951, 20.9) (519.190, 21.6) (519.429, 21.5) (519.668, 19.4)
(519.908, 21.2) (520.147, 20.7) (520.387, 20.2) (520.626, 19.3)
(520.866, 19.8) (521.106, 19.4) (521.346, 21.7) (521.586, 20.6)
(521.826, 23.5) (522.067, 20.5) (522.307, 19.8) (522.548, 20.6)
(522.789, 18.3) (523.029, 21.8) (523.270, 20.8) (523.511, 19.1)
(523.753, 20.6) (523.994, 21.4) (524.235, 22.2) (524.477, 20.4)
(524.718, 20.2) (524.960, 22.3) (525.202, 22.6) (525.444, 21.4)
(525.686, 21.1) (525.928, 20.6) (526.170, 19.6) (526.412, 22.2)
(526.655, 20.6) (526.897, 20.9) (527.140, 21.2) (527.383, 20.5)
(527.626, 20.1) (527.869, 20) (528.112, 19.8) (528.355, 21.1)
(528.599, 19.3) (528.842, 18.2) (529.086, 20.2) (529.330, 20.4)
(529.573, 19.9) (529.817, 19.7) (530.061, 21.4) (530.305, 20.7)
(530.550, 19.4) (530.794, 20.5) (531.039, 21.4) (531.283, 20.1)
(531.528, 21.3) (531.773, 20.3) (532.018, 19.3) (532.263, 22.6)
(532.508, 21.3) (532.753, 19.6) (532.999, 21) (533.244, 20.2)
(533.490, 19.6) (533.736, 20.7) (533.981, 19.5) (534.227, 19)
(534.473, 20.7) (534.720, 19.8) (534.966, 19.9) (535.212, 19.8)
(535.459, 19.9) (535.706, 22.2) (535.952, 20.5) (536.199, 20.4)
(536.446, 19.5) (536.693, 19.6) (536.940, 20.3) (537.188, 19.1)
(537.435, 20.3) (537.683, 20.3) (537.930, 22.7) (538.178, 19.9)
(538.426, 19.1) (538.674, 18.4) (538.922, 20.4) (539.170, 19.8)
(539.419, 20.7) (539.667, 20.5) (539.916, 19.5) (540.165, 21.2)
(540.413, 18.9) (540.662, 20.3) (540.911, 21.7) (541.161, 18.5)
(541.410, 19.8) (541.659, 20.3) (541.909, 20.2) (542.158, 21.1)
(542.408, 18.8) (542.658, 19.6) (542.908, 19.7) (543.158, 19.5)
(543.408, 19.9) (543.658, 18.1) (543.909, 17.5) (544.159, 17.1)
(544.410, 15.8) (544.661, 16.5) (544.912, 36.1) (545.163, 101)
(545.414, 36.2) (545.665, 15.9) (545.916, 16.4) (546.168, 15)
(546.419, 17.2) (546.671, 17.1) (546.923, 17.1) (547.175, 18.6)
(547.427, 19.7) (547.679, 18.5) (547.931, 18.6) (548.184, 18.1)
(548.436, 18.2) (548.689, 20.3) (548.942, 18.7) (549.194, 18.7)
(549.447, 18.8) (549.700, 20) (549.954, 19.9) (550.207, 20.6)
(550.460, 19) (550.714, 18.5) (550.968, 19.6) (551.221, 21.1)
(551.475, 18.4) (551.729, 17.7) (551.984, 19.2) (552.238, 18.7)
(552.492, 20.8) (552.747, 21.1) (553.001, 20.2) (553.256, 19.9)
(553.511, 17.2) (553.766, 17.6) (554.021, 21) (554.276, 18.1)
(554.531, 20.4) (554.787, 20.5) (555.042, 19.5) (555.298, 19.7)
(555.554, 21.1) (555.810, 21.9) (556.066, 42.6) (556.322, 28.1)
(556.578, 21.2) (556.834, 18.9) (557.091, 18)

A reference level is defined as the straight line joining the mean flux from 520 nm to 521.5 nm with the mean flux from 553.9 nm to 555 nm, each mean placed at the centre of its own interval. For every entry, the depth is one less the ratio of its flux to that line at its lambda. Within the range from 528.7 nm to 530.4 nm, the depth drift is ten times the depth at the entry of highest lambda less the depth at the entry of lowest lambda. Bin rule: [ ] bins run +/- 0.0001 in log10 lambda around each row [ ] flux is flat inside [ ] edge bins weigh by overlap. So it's -1.2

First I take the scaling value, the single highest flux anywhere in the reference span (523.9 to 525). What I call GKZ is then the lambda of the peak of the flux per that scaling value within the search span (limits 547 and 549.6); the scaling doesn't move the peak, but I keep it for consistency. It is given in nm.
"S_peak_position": 548.689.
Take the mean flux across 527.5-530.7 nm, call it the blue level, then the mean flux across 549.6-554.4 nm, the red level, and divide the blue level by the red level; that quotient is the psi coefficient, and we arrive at 1.032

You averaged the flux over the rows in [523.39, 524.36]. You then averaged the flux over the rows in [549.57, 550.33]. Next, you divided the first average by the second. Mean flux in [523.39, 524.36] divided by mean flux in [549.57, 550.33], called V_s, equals 1.03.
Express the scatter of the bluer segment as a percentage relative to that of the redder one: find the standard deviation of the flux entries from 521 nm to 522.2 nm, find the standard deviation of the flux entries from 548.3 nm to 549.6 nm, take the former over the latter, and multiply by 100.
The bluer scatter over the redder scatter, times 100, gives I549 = 195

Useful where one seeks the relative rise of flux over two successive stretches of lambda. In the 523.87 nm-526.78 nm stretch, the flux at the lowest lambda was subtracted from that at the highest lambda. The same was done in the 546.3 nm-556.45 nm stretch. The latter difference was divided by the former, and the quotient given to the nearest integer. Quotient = -14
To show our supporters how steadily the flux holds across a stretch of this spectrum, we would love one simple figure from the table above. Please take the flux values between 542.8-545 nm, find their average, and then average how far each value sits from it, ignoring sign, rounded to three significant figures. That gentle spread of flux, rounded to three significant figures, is 3.57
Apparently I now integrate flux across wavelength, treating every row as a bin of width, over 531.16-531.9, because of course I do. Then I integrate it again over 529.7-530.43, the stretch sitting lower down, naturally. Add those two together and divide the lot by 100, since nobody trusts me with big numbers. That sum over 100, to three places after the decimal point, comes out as 0.302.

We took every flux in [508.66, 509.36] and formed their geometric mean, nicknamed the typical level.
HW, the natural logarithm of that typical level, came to 3.07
